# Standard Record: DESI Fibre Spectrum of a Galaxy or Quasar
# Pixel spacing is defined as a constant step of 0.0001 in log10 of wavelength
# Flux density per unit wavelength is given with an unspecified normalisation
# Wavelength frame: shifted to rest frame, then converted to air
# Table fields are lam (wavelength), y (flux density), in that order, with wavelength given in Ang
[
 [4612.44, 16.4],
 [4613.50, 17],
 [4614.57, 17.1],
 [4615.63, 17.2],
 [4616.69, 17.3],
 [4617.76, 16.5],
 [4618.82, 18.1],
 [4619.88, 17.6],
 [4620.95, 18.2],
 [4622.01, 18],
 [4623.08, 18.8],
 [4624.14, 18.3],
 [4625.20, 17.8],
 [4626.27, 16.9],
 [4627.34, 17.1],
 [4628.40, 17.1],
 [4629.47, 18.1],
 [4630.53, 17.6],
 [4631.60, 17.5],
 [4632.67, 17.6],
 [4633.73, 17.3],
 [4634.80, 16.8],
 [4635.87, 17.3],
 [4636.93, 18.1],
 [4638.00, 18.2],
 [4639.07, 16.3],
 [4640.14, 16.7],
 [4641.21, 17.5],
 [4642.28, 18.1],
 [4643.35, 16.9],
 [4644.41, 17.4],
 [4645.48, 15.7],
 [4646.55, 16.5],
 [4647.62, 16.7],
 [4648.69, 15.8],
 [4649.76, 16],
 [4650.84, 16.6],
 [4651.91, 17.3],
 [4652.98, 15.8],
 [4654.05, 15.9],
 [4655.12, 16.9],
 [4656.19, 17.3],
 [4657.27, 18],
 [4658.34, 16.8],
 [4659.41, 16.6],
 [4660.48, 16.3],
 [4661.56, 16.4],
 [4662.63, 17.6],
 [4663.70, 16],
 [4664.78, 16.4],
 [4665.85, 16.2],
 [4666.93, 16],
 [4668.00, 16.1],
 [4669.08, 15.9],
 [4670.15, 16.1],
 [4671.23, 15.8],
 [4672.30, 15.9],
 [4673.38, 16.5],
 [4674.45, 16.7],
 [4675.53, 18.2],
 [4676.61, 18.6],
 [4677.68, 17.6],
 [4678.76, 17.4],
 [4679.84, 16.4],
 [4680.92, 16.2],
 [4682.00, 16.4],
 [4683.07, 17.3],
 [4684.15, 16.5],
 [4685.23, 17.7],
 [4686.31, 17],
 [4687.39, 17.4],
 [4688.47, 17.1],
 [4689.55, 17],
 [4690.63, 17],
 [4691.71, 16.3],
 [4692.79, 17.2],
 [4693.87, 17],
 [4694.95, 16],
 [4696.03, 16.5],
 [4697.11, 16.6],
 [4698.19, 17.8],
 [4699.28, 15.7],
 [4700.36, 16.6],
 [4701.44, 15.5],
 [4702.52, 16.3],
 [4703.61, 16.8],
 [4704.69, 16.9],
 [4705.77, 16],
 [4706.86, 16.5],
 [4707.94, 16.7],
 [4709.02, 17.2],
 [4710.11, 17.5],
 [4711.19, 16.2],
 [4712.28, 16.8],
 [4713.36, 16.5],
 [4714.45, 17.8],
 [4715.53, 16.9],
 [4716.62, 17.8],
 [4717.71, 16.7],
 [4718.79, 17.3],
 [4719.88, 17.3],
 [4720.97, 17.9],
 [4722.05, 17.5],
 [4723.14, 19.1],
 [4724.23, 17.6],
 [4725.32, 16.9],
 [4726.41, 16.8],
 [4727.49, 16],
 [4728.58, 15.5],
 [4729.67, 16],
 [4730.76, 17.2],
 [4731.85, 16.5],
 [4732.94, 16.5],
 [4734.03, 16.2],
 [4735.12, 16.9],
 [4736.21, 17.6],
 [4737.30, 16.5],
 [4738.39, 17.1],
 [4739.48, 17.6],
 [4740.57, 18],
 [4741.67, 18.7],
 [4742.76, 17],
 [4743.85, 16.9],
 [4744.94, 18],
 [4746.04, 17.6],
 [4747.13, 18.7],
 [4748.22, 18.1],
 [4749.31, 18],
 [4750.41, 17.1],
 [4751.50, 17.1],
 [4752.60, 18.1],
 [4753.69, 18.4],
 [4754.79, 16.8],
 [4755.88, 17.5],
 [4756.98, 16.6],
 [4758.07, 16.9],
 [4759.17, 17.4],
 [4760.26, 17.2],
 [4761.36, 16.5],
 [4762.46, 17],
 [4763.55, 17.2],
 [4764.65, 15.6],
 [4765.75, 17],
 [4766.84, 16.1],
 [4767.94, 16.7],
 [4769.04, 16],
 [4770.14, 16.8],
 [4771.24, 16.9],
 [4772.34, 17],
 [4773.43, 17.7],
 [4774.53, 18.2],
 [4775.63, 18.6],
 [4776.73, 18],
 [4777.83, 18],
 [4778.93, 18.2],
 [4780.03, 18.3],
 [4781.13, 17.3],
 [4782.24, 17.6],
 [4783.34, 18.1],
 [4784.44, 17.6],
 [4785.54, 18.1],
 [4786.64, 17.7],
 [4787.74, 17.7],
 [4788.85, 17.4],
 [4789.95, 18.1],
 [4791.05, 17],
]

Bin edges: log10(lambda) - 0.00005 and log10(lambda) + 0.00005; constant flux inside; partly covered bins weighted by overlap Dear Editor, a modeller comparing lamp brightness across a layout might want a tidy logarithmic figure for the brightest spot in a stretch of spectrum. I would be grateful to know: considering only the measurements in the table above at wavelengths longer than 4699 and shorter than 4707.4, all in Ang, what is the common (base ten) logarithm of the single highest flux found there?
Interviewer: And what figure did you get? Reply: 1.23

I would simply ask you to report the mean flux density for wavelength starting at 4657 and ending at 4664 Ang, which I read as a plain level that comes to 16.8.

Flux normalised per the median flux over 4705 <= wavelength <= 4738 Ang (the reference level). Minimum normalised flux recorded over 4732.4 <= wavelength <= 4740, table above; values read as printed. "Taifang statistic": 0.961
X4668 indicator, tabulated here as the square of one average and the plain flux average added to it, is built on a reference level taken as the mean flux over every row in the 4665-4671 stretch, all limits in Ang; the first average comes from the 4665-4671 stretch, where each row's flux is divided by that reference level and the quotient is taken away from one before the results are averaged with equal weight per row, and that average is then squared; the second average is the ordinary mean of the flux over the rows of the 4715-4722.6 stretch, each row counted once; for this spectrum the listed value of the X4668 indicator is 17.3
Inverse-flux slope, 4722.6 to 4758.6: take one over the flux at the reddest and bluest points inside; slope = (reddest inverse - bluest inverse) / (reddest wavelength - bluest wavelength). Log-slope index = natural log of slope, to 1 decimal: -8.5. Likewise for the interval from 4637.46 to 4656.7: -8.8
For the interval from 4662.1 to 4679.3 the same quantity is -10.1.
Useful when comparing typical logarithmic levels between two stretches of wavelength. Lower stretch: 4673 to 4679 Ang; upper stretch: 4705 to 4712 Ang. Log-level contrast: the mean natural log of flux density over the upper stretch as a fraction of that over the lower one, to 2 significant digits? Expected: 0.98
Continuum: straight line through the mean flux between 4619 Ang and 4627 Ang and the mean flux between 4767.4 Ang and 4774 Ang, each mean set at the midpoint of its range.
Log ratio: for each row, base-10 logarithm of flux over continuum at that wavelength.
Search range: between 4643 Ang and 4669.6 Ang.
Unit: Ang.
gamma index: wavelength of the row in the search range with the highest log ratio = 4657.27 Ang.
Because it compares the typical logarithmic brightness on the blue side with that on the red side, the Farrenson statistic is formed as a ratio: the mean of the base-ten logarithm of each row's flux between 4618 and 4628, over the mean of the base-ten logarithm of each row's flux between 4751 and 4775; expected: 1.02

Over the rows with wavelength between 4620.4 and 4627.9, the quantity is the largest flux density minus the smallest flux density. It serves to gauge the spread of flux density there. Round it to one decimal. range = 1.9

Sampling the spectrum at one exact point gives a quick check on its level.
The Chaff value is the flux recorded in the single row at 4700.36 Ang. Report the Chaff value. 16.6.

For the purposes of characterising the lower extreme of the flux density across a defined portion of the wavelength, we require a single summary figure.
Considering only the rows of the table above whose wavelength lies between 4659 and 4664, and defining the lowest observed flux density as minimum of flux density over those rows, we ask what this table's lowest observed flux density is 16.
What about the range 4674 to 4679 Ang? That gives 16.7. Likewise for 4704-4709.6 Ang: 16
